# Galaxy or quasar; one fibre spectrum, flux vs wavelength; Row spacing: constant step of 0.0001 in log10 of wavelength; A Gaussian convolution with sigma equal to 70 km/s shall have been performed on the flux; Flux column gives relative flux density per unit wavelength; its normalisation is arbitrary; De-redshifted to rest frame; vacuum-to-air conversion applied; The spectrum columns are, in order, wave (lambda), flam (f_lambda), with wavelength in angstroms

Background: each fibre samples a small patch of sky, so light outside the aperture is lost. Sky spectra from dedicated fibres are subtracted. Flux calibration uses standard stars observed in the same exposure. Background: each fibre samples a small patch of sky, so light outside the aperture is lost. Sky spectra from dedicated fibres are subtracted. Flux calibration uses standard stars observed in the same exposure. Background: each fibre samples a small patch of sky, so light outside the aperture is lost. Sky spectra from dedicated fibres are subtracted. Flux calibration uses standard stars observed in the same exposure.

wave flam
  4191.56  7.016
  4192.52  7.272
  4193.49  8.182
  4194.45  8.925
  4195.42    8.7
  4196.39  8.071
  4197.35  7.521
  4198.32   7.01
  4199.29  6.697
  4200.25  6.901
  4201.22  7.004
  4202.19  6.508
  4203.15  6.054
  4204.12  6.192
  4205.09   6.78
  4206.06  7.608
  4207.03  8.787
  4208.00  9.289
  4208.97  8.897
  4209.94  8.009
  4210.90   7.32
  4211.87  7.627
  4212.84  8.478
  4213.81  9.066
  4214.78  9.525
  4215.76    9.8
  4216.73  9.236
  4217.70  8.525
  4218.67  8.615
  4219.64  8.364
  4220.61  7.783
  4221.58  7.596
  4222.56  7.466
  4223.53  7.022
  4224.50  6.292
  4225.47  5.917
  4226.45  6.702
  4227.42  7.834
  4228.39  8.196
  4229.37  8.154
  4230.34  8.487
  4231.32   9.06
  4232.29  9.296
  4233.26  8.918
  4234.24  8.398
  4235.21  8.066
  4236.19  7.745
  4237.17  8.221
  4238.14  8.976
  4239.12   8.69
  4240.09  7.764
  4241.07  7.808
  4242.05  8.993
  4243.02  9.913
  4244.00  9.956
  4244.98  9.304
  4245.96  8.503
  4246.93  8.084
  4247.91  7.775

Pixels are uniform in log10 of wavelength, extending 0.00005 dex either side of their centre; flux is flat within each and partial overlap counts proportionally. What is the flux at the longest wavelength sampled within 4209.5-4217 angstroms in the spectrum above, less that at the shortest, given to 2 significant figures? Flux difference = 1.2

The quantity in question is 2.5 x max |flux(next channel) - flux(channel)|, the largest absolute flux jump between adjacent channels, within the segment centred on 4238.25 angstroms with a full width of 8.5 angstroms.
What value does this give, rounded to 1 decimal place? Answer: 3.0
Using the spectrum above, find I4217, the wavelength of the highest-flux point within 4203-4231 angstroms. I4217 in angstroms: 4215.76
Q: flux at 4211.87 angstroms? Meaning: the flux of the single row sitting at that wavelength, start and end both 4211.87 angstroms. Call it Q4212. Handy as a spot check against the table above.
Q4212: 7.627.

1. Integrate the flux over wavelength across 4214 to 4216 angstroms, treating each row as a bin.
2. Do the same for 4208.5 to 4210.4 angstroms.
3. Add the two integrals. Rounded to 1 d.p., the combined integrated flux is 35.1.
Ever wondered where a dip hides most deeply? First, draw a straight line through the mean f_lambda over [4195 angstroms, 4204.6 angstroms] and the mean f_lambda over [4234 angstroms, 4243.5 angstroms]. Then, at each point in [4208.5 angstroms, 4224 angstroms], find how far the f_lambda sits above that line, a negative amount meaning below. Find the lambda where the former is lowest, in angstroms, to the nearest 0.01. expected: 4223.53 angstroms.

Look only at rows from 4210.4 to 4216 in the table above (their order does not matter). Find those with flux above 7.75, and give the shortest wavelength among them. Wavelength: 4212.84 angstroms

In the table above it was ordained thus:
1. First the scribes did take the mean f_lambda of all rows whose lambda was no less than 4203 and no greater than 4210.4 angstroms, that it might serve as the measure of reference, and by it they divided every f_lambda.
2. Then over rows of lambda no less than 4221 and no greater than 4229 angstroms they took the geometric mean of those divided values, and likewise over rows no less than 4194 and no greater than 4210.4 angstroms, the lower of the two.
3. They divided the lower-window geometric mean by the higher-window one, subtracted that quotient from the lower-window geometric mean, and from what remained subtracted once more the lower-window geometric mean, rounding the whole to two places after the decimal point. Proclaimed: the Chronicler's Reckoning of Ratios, -1.06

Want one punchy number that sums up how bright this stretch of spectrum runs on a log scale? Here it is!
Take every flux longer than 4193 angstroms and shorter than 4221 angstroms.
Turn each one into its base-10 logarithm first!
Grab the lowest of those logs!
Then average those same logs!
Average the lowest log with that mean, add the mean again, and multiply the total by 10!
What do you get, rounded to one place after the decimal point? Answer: 17.4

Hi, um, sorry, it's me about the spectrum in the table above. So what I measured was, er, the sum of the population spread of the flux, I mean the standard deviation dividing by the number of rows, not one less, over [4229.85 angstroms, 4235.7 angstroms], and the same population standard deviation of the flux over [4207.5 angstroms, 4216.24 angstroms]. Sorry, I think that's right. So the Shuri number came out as 1.24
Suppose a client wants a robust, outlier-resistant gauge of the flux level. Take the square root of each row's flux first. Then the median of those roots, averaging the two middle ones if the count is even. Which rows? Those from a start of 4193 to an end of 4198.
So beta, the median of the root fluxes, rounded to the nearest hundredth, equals 2.86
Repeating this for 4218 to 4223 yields 2.79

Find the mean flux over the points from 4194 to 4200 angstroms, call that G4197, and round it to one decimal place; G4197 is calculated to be 7.8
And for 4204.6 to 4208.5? 8.1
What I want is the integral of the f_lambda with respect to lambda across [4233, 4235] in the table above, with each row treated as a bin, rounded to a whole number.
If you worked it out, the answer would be 17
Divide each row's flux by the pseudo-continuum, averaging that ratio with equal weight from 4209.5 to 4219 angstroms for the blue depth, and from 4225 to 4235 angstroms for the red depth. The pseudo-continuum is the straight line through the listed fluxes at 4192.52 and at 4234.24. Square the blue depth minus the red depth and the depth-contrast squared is 0.014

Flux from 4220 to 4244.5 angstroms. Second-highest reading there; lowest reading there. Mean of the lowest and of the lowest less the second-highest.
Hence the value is 1.0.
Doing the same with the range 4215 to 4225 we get 1.7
